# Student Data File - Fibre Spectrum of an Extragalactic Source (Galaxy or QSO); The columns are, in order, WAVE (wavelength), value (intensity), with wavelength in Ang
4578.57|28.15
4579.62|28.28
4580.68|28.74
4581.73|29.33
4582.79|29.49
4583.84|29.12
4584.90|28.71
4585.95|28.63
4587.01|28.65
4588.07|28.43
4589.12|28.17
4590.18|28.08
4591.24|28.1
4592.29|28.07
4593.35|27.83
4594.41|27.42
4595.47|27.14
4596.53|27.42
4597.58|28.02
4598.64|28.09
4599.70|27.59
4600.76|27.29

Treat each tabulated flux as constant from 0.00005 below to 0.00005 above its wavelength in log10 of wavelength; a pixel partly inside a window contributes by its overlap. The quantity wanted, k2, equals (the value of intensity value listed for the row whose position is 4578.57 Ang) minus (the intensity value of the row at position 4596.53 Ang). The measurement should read 0.7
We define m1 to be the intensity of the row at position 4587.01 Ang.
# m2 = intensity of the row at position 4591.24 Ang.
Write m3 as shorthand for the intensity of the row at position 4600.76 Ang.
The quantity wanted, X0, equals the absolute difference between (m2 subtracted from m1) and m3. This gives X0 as 26.7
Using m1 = 28.65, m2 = 28.1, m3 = 27.29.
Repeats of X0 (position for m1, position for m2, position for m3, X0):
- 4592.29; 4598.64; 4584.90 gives 28.7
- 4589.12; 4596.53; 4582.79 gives 28.7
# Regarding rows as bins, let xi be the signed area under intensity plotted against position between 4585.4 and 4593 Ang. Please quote 215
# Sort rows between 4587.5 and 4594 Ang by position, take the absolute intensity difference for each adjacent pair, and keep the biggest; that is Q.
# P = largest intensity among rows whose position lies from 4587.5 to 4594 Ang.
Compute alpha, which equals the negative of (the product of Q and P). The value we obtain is -7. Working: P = 28.43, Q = 0.26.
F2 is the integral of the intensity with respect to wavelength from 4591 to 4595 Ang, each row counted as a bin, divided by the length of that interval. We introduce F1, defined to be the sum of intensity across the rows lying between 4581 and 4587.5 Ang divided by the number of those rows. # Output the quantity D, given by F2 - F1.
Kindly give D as -1.2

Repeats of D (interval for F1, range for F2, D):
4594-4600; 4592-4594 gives 0.2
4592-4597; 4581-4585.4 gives 1.6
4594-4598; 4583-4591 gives 1.1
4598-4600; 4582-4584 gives 1.5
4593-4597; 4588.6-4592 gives 0.7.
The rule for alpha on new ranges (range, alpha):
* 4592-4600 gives -17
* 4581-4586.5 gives -12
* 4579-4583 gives -17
